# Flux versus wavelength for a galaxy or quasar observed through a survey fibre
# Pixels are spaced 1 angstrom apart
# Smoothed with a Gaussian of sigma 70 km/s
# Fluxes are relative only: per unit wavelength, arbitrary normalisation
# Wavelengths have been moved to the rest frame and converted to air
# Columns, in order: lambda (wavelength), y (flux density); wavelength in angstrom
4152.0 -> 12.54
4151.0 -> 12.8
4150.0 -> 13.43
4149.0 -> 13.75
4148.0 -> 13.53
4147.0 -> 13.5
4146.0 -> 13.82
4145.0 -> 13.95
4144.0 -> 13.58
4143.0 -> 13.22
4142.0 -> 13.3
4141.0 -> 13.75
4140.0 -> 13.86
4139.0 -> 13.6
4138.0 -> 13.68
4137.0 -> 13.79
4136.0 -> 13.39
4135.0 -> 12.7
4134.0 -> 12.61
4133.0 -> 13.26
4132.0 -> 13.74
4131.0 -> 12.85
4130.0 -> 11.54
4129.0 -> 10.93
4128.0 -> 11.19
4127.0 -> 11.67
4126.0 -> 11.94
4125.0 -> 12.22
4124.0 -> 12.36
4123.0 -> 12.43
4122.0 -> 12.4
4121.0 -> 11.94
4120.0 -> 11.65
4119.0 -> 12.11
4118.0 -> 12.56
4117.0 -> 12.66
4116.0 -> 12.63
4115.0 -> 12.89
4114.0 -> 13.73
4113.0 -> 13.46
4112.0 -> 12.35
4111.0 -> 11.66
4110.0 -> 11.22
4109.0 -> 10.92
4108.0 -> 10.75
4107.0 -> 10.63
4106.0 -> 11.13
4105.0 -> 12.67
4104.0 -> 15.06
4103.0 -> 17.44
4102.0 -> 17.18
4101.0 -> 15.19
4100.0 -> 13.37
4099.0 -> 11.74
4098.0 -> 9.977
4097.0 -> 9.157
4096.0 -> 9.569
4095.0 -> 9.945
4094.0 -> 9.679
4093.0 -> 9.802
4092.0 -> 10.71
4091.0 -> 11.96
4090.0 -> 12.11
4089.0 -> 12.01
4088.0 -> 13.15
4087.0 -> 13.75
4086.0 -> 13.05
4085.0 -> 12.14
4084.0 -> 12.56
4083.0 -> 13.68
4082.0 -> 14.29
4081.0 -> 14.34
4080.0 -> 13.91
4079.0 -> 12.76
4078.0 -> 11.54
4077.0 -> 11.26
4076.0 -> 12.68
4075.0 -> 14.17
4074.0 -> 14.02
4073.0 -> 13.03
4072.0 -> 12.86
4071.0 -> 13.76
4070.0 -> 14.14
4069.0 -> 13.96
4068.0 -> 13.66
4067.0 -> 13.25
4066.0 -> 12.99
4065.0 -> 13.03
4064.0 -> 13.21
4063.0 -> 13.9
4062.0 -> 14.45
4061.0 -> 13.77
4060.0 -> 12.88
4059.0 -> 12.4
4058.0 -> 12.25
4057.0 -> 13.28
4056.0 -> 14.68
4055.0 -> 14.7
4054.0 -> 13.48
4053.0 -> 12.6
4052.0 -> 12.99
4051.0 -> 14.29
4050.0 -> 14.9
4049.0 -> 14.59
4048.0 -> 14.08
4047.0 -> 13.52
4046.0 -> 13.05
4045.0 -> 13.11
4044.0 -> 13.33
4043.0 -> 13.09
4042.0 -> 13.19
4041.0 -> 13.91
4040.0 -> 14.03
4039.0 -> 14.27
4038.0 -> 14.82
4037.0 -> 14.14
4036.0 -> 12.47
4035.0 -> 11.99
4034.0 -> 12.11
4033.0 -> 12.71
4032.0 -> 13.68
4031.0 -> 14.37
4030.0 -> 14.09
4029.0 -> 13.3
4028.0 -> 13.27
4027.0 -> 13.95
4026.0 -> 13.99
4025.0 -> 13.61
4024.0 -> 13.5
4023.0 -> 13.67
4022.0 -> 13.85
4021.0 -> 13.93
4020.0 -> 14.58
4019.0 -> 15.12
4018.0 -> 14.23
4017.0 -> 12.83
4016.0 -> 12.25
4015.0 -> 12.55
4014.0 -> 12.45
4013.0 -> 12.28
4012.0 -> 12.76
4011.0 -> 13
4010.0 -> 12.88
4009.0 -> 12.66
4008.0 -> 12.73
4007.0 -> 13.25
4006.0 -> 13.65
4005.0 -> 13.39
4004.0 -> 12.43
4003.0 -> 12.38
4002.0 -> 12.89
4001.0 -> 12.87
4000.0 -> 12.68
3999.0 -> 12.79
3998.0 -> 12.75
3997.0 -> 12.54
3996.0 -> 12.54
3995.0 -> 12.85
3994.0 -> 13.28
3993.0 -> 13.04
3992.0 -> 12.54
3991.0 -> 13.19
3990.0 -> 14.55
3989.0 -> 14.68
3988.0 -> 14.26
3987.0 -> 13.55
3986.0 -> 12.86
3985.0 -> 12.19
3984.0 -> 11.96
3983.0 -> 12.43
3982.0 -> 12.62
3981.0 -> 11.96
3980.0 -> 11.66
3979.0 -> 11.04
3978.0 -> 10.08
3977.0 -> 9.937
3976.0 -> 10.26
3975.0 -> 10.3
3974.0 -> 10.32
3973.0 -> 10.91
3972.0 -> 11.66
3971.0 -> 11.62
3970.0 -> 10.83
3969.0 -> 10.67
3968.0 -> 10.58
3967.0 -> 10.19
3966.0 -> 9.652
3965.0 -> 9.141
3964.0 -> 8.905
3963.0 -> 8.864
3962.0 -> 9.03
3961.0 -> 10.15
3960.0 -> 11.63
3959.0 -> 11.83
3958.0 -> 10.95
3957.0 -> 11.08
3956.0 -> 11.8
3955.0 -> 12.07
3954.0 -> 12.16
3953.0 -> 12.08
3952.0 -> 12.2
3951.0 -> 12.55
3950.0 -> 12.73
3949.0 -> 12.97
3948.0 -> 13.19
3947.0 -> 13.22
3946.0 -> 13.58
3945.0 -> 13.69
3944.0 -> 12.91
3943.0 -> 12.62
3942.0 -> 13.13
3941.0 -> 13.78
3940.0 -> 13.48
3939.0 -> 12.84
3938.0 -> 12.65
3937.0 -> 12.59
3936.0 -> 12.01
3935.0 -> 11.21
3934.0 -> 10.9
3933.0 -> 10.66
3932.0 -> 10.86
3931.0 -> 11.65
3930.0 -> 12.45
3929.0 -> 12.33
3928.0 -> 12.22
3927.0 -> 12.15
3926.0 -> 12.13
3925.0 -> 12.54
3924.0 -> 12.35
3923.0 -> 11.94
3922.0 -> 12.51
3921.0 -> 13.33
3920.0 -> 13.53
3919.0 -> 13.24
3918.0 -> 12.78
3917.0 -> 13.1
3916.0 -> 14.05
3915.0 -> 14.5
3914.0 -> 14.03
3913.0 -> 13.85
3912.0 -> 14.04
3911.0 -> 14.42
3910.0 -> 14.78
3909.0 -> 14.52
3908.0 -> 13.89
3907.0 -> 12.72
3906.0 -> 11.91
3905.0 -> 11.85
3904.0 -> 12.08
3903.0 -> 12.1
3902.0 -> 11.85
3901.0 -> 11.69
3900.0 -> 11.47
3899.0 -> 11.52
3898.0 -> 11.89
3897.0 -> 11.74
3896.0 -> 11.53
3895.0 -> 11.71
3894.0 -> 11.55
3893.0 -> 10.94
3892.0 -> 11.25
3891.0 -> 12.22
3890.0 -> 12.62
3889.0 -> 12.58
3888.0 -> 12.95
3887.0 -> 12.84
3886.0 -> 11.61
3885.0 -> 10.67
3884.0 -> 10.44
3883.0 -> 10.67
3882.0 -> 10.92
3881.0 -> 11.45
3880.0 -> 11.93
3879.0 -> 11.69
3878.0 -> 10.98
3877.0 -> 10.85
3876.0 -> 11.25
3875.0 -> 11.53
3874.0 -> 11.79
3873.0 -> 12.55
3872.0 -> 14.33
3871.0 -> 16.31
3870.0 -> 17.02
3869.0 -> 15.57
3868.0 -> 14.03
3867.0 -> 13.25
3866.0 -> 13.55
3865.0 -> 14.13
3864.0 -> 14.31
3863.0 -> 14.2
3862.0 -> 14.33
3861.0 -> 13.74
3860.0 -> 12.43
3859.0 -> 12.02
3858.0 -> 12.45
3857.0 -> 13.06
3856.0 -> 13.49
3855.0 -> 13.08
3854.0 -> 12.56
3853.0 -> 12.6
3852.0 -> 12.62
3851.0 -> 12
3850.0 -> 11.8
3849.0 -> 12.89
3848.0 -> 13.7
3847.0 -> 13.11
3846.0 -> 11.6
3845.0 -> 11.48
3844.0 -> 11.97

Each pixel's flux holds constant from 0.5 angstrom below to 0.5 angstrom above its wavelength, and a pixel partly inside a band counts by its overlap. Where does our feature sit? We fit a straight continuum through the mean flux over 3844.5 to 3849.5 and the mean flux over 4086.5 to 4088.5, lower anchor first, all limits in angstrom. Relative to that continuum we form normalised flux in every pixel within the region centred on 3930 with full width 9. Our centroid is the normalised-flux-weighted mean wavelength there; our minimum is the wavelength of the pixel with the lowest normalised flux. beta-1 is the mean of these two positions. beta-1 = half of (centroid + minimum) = 3931.4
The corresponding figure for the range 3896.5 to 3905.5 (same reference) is 3900.5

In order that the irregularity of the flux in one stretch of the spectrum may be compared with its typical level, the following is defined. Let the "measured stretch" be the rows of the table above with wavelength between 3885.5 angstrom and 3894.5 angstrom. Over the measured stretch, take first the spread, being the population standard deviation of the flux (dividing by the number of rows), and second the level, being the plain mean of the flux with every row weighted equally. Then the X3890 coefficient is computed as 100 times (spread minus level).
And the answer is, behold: -1136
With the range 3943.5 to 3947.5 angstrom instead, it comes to -1304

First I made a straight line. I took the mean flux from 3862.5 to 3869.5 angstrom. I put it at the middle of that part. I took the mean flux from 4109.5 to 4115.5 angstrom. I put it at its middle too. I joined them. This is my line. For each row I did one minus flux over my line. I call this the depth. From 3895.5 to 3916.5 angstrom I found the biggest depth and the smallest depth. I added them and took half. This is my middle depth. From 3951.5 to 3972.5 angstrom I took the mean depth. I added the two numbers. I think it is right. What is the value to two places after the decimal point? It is 0.26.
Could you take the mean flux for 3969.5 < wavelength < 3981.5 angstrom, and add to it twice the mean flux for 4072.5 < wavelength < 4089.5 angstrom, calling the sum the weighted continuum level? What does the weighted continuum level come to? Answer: 37.0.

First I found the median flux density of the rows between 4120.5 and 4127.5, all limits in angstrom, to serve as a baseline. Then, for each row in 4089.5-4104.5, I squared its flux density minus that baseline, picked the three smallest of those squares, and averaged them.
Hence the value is 0.10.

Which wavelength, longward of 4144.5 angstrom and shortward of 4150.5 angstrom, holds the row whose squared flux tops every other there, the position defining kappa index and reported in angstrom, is 4145.0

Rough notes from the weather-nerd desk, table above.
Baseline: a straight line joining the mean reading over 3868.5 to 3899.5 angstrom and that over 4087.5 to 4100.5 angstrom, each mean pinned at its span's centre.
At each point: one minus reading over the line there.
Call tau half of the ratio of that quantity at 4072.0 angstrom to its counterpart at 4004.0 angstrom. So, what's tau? 1.0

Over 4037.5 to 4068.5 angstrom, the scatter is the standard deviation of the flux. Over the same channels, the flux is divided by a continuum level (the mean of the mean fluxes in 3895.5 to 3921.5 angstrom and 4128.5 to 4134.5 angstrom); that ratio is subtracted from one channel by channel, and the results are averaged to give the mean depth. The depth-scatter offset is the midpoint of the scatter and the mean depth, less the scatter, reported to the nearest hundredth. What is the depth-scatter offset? -0.40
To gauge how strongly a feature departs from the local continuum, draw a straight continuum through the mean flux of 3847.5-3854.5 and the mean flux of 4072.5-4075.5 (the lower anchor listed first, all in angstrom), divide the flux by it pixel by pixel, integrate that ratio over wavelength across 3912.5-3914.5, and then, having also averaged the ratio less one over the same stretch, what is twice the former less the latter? 4.2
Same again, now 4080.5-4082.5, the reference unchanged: 4.1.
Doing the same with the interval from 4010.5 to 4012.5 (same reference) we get 3.9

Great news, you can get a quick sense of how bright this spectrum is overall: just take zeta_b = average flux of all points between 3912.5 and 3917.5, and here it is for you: 13.9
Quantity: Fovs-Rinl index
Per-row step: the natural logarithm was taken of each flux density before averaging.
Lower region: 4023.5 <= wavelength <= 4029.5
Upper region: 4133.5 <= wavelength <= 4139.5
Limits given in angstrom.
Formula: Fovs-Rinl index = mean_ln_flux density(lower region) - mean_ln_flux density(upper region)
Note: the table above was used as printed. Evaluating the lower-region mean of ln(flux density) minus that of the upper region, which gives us 0.02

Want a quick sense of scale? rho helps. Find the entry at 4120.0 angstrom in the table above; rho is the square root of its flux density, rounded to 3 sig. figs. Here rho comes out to 3.41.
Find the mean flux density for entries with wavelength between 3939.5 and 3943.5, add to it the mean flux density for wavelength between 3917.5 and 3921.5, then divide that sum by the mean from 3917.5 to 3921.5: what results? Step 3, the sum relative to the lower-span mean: 2.00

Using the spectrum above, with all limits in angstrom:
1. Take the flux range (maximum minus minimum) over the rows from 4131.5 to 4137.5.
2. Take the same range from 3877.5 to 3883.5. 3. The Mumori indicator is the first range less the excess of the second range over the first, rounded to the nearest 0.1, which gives 1.1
